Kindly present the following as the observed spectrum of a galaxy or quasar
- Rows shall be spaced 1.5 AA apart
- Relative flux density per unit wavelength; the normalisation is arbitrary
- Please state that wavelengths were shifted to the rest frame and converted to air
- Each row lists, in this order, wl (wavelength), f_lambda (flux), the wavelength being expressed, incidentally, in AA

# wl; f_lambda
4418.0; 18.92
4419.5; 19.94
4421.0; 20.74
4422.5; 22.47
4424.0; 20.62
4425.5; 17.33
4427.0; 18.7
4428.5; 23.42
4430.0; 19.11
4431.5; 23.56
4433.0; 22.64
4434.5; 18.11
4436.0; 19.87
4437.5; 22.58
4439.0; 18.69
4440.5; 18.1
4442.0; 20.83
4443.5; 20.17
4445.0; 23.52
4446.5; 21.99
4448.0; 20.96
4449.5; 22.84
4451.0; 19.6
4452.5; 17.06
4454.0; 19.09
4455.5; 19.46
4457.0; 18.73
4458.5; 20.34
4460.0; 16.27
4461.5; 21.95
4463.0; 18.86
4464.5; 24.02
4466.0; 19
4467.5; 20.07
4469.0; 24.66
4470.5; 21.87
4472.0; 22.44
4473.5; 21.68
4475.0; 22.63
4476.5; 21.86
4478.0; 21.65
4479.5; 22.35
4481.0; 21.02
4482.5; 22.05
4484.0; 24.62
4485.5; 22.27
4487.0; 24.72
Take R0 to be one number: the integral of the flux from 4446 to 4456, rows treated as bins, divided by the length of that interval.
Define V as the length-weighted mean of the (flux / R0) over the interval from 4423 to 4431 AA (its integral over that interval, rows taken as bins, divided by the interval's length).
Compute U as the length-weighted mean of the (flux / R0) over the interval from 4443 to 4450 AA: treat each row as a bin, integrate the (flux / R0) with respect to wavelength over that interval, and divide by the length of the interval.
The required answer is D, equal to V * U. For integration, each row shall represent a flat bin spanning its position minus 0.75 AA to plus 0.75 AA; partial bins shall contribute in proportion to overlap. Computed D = 1.09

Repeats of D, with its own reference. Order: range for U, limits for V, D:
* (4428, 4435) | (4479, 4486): 1.19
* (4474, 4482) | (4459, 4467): 1.08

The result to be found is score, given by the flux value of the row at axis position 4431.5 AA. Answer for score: 23.56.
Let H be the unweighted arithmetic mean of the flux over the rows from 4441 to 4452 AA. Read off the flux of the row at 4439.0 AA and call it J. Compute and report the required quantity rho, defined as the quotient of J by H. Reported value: 0.87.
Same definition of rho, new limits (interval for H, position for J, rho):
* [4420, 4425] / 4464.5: 1.13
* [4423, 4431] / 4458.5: 1.03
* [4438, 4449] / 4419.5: 0.97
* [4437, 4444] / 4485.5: 1.11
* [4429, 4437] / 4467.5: 0.97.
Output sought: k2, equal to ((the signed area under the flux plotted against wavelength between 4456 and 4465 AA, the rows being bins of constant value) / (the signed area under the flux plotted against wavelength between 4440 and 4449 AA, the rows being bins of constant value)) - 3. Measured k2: -2.06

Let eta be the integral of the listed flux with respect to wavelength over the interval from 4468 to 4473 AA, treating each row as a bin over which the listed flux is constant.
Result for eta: 114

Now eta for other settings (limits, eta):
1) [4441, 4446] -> 107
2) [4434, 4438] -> 81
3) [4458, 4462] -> 77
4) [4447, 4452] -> 105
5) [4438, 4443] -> 97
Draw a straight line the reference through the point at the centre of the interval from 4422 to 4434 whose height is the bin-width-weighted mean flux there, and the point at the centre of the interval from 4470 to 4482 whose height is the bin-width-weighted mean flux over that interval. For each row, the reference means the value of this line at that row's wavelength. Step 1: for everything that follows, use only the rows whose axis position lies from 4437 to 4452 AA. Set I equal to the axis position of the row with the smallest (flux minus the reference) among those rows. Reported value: 4440.5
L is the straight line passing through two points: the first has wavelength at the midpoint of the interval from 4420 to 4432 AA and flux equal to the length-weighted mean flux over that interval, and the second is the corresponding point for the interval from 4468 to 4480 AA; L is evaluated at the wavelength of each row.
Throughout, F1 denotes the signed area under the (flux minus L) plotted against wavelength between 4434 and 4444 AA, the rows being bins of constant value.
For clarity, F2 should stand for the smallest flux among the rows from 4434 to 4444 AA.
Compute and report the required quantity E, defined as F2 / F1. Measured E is -1.4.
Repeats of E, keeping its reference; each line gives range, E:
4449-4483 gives -0.4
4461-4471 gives -3.2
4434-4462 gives -0.4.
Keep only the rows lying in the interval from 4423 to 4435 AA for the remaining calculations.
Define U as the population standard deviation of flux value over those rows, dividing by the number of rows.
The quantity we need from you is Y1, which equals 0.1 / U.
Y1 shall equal 0.043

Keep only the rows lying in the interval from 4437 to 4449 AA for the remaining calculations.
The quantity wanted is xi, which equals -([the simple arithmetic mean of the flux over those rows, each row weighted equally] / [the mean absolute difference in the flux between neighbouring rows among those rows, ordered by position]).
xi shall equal -10.6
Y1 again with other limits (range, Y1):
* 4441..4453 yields 0.053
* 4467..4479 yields 0.083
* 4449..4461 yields 0.053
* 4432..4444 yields 0.059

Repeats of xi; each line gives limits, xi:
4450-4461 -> -9.9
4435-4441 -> -8.3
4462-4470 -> -5.4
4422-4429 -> -7.3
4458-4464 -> -4.5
